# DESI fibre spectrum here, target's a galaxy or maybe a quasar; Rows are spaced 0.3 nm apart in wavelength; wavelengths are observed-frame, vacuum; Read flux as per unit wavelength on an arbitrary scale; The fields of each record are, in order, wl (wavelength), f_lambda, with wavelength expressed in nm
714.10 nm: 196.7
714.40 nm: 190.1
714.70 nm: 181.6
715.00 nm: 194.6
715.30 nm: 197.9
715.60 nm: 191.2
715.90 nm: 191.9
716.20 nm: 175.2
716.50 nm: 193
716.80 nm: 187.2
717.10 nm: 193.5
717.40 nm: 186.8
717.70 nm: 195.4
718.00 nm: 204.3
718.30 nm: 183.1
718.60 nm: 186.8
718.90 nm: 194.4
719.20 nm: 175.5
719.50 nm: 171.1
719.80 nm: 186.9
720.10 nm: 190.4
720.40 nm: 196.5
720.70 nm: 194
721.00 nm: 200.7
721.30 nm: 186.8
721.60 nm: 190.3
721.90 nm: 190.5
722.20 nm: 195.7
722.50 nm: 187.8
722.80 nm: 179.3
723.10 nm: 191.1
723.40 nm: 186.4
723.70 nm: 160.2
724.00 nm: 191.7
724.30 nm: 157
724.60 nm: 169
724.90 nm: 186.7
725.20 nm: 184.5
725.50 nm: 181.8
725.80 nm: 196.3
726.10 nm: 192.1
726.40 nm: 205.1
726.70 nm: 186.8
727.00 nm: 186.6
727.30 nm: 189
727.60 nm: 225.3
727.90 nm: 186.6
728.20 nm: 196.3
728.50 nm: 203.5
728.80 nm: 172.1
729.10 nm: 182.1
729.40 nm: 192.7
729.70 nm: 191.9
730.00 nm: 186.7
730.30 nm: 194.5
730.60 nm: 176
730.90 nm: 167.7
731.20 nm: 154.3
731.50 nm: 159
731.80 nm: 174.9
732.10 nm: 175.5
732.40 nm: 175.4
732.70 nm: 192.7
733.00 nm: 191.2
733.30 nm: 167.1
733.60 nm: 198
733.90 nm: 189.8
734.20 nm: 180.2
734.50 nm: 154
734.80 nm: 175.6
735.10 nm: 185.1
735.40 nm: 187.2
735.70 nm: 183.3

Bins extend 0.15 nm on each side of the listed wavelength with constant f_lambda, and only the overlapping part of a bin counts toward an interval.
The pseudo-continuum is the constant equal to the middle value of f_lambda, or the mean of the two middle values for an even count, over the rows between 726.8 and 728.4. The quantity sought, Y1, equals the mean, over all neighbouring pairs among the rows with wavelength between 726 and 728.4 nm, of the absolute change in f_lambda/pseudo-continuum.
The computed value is 0.09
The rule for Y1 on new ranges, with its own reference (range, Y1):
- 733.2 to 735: 0.10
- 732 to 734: 0.07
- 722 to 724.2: 0.08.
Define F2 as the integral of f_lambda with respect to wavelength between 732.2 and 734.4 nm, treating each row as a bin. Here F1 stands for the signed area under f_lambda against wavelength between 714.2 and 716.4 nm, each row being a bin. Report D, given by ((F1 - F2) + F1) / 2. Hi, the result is 214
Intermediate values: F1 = 416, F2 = 405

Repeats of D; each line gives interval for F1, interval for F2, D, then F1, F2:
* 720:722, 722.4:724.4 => 206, 386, 359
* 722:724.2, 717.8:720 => 200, 405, 410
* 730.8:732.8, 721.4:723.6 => 135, 342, 414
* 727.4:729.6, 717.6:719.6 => 239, 427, 375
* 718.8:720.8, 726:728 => 177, 373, 393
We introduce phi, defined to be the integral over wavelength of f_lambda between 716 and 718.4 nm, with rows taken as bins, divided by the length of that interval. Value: 190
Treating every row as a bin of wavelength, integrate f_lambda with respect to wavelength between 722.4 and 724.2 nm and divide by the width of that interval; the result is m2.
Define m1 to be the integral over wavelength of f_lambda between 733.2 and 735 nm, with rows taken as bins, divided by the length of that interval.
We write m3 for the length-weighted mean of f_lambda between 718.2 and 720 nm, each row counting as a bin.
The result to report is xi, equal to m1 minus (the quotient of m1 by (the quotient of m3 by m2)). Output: 1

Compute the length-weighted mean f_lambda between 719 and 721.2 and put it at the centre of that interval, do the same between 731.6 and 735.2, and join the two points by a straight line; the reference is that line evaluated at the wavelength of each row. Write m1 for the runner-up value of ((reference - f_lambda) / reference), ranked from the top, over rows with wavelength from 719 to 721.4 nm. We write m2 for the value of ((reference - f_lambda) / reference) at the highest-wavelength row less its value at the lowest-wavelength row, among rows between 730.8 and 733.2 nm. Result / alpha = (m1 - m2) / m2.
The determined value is -1.5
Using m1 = 0.069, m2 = -0.14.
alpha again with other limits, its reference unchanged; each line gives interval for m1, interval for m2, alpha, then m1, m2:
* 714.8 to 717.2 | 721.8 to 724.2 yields -2.1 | 0.015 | -0.01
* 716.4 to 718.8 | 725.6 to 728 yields -0.7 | 0.015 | 0.05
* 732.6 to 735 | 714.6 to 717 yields -2.9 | 0.070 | -0.04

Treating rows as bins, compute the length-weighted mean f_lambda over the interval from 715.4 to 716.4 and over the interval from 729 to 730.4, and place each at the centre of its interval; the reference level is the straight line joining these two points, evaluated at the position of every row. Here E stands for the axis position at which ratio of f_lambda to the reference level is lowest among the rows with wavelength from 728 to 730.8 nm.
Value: 728.80 nm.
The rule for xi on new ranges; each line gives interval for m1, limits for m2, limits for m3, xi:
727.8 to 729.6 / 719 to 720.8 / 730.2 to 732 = -17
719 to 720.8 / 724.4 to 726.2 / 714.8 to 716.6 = 6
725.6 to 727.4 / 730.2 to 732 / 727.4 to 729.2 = 24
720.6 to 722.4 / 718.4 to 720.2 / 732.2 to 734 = 1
